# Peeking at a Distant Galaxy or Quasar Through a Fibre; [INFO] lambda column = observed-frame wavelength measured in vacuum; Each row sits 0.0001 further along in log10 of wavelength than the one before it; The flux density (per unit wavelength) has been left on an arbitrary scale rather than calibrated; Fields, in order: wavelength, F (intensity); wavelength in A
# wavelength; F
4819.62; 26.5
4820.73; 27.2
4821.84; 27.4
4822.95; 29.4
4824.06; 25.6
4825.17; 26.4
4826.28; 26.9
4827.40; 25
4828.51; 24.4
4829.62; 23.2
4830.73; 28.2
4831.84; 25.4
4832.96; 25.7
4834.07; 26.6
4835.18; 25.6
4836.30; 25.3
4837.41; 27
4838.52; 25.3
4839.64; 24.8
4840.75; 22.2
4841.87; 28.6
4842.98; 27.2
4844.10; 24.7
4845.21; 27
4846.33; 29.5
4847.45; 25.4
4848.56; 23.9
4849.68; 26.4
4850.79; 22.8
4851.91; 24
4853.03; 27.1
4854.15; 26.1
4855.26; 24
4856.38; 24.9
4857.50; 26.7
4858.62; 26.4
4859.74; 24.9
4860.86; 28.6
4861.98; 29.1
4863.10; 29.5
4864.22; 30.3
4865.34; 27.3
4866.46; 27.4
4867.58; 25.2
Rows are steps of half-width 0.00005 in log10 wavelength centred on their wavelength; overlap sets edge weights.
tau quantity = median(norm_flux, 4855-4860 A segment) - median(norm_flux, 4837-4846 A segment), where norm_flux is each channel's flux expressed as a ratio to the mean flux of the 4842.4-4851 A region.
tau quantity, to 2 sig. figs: -0.048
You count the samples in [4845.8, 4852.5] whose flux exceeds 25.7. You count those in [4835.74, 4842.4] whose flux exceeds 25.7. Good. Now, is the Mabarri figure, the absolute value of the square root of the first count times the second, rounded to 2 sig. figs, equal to 2.0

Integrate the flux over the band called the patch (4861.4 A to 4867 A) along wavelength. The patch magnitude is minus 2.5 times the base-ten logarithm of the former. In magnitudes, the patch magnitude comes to -5.52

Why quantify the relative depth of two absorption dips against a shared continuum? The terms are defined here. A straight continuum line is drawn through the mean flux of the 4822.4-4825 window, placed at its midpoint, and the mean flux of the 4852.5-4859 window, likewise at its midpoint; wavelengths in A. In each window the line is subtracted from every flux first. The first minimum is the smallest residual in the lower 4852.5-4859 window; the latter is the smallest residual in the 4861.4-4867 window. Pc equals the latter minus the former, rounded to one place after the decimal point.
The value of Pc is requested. 3.8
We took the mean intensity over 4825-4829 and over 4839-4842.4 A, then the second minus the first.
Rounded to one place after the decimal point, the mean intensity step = -0.5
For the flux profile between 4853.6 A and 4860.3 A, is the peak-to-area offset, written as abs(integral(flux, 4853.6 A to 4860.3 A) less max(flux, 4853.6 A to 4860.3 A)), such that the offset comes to 144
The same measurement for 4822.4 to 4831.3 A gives 203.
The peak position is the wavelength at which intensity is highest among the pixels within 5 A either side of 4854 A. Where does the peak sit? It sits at 4853.03 A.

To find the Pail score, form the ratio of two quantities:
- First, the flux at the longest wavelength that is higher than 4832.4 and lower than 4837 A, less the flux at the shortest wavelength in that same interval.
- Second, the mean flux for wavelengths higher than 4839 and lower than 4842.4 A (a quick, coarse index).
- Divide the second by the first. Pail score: -63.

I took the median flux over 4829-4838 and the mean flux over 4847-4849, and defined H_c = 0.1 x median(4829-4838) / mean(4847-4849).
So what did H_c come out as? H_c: 0.104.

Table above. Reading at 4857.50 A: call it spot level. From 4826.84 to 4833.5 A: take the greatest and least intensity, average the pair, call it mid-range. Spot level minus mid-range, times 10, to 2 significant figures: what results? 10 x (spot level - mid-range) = 10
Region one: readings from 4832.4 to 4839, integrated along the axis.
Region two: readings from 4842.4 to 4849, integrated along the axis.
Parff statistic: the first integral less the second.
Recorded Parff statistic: -3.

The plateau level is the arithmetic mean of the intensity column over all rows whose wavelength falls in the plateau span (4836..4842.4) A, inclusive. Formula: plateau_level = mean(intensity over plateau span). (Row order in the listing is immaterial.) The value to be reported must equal 25.5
